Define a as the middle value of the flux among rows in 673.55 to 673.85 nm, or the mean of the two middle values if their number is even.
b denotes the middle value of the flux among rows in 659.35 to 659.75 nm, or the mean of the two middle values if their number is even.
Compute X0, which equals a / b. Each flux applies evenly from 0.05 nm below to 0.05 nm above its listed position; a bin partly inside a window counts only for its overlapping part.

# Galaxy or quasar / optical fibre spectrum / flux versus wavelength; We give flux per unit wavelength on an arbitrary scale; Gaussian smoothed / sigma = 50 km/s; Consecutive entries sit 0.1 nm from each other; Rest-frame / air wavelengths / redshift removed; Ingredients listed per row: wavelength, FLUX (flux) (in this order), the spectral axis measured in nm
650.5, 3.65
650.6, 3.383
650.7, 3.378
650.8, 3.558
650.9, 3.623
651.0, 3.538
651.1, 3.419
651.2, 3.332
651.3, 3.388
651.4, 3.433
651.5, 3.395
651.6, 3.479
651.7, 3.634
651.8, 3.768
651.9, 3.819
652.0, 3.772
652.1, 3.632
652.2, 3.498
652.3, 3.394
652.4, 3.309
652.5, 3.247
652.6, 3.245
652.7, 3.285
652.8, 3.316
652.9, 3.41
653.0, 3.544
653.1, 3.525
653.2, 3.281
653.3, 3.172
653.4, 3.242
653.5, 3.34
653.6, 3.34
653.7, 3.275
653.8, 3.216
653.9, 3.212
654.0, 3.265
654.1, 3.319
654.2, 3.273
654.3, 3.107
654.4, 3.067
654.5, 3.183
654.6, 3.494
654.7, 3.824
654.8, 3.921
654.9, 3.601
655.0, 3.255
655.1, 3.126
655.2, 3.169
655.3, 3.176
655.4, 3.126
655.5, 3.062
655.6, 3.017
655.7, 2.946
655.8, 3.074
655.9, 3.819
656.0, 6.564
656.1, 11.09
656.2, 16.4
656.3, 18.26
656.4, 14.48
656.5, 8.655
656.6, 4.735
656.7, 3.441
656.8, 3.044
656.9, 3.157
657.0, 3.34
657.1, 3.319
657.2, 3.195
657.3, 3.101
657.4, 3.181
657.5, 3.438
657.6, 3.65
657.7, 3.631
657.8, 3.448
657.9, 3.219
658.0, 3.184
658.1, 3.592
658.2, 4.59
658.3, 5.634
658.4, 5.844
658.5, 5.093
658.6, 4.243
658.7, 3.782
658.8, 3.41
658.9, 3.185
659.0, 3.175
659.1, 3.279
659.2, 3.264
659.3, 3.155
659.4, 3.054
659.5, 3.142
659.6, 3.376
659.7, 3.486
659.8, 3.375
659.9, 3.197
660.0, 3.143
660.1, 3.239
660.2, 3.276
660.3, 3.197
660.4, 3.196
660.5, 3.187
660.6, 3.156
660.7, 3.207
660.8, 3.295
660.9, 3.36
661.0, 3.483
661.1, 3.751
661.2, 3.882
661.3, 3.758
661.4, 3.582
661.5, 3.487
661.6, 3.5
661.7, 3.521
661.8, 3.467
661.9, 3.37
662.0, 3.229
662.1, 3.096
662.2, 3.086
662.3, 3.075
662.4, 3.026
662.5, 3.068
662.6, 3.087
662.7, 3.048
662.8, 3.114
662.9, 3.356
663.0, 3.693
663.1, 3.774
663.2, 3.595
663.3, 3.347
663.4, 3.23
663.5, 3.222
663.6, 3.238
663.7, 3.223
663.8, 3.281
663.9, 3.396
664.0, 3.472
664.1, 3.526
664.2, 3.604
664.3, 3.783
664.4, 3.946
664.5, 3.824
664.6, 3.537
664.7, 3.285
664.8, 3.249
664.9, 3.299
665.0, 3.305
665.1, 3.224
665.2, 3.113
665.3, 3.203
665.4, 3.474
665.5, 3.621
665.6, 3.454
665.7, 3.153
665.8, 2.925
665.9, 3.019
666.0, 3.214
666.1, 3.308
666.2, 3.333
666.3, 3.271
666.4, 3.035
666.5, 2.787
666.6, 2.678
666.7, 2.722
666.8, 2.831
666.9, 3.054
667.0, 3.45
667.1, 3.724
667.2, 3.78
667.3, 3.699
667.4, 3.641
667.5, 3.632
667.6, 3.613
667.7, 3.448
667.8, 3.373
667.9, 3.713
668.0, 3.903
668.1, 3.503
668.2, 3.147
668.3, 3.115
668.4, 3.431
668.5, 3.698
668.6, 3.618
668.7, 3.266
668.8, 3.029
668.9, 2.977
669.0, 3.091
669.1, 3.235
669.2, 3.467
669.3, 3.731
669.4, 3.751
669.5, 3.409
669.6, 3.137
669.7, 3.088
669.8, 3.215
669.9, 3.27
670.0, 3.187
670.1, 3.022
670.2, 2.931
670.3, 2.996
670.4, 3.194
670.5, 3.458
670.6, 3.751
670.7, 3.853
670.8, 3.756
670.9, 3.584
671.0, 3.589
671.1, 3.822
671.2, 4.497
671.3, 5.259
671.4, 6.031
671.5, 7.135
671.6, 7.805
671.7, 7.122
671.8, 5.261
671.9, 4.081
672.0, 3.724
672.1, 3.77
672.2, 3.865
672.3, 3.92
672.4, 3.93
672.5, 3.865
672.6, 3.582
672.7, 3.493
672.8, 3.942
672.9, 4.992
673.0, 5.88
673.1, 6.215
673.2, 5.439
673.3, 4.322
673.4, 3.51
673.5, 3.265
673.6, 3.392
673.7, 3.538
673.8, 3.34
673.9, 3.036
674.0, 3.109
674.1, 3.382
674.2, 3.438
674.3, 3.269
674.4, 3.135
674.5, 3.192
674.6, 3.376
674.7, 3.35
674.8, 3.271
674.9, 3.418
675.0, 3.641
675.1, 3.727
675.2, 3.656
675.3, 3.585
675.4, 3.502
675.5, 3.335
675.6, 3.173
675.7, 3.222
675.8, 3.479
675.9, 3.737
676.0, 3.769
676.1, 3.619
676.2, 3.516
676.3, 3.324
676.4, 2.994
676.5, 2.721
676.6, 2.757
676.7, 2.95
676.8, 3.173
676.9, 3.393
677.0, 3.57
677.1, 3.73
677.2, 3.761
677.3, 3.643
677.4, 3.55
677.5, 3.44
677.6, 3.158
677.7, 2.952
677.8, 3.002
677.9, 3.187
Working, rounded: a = 3.39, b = 3.26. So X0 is 1.04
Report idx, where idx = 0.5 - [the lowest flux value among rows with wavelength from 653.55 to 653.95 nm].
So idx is -2.7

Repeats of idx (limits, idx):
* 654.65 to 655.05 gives -2.8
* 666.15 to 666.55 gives -2.3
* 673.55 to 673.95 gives -2.5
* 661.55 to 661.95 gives -2.9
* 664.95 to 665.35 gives -2.6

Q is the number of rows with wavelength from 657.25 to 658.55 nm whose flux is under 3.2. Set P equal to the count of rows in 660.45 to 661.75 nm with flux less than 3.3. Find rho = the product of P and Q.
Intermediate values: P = 4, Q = 3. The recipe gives 12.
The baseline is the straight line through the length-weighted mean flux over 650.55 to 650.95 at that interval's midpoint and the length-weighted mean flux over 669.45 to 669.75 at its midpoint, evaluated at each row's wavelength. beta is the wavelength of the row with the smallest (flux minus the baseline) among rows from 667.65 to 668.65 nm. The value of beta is 668.3 nm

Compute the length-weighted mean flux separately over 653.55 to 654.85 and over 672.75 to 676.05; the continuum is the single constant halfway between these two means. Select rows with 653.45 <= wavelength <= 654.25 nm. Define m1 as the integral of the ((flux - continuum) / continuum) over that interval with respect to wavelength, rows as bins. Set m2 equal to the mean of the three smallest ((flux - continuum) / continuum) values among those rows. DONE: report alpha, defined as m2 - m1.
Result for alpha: -0.03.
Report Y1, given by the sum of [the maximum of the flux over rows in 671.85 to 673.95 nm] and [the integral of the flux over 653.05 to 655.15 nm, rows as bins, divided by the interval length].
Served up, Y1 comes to 9.6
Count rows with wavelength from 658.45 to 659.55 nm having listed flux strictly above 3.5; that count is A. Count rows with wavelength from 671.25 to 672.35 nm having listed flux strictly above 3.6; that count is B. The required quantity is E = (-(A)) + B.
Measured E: 8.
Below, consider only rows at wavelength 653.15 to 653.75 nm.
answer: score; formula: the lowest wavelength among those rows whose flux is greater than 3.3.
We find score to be 653.5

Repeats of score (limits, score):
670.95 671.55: 671.0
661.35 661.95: 661.4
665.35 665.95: 665.4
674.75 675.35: 674.9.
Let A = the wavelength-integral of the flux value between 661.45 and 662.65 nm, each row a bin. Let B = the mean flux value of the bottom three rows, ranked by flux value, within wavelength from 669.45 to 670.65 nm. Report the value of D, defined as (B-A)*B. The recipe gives -3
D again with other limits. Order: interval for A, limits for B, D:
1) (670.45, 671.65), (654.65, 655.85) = -8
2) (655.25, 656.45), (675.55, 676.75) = -17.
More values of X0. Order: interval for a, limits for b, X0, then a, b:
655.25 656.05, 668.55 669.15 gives 0.98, 3.10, 3.16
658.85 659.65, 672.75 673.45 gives 0.64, 3.18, 4.99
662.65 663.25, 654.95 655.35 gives 1.10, 3.48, 3.17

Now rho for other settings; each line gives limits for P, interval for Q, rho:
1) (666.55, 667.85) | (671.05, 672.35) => 0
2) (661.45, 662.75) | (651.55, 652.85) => 0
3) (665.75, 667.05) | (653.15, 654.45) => 30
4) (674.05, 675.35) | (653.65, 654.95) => 12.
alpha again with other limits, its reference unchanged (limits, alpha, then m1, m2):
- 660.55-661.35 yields -0.08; -0.01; -0.09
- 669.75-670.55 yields -0.07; -0.08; -0.16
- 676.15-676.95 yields -0.11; -0.10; -0.20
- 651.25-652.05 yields -0.05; 0.01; -0.04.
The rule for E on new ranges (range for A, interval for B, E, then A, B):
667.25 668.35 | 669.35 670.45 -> -6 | 7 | 1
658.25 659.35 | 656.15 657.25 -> 0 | 5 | 5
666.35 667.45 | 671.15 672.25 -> 7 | 4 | 11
